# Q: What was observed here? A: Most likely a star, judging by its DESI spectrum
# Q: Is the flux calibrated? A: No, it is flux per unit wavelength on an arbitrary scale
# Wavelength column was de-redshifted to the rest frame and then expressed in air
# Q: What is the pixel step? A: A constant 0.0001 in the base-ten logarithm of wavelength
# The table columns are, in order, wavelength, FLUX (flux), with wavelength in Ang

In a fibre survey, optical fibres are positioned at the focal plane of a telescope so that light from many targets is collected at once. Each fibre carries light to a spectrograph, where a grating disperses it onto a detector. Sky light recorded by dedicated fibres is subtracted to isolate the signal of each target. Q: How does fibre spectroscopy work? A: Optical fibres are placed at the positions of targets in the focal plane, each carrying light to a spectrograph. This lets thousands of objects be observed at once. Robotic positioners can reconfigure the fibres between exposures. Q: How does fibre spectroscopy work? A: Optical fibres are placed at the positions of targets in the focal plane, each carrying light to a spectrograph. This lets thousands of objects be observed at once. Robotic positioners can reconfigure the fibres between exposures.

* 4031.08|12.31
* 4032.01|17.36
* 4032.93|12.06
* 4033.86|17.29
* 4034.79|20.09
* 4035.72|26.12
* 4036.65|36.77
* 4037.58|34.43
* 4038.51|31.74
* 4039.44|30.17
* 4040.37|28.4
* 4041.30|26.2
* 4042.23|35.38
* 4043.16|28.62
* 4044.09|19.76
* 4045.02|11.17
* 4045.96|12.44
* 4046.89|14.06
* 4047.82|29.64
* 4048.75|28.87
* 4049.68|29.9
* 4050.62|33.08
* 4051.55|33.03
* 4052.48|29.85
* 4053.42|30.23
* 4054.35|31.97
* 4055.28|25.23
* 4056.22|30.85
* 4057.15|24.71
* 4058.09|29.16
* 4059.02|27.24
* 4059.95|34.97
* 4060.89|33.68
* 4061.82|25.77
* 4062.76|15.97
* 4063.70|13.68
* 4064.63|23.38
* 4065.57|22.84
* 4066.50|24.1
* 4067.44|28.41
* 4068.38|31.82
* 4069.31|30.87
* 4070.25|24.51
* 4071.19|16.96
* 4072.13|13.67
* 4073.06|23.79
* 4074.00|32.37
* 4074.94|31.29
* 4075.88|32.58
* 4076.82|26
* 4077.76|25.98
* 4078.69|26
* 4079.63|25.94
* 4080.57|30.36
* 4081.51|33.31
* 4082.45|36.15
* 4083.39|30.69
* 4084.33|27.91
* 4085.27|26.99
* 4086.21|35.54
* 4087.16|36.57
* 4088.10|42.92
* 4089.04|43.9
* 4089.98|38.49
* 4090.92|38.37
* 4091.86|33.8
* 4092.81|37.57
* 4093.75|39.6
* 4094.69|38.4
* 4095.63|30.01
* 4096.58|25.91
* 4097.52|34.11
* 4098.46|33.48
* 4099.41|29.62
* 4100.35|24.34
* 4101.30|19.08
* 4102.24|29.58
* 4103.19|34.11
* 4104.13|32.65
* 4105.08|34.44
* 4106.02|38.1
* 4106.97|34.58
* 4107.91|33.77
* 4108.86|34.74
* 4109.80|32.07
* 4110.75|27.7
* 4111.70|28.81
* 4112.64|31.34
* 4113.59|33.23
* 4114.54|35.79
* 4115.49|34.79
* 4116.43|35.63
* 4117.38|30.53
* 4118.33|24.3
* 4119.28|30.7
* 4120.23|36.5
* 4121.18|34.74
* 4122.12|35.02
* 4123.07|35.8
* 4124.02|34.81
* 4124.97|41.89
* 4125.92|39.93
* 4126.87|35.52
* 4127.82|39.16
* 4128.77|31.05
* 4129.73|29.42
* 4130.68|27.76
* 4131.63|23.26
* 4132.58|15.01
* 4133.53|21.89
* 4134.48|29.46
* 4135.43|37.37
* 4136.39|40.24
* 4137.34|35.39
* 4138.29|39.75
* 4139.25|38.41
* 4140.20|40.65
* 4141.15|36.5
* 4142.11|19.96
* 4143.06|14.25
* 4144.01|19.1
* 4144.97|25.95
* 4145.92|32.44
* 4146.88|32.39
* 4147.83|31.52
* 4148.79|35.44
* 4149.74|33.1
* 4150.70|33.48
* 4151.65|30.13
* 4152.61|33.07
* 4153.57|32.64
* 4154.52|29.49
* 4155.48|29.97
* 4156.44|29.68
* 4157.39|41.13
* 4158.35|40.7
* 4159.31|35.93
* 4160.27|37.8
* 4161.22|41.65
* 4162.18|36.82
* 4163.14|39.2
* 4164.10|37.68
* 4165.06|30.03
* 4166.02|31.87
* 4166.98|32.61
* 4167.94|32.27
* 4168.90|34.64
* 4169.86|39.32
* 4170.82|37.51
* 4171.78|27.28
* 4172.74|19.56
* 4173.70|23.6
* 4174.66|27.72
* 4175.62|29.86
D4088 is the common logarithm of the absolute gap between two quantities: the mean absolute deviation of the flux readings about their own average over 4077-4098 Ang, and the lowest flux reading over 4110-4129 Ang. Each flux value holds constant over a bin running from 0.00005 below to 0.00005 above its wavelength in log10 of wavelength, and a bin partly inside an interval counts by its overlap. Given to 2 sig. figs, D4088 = 1.3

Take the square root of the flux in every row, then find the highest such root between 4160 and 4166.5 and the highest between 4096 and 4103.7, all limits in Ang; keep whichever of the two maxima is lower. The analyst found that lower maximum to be 5.84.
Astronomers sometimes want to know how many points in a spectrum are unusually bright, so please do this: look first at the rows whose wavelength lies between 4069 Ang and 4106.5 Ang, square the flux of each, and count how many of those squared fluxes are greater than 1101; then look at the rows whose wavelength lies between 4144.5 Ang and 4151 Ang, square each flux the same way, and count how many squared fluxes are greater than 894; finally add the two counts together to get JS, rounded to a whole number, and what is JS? 23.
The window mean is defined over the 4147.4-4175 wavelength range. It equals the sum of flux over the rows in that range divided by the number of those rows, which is 33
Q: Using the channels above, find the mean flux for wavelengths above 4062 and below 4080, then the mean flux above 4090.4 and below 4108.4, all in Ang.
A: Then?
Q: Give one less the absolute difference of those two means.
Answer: -7.0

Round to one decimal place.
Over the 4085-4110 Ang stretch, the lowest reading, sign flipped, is -19.1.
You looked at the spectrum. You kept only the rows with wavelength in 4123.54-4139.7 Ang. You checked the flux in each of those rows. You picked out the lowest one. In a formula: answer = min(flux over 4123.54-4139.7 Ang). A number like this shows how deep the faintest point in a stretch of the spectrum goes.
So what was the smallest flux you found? 15.01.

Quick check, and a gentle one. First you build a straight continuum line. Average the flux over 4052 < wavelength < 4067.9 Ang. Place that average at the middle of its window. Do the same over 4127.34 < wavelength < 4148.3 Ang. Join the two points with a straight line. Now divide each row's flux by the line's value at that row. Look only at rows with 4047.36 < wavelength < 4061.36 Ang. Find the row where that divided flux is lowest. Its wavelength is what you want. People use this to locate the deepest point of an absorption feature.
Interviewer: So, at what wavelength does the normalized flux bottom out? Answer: 4057.15 Ang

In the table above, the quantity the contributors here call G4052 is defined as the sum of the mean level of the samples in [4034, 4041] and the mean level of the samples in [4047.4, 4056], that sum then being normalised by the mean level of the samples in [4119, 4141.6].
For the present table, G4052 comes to 1.8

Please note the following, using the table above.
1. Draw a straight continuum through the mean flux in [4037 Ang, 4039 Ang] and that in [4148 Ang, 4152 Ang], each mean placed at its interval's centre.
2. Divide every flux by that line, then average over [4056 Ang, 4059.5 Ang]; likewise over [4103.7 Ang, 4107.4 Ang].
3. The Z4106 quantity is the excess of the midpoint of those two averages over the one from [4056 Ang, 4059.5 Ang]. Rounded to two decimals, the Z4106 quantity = 0.11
